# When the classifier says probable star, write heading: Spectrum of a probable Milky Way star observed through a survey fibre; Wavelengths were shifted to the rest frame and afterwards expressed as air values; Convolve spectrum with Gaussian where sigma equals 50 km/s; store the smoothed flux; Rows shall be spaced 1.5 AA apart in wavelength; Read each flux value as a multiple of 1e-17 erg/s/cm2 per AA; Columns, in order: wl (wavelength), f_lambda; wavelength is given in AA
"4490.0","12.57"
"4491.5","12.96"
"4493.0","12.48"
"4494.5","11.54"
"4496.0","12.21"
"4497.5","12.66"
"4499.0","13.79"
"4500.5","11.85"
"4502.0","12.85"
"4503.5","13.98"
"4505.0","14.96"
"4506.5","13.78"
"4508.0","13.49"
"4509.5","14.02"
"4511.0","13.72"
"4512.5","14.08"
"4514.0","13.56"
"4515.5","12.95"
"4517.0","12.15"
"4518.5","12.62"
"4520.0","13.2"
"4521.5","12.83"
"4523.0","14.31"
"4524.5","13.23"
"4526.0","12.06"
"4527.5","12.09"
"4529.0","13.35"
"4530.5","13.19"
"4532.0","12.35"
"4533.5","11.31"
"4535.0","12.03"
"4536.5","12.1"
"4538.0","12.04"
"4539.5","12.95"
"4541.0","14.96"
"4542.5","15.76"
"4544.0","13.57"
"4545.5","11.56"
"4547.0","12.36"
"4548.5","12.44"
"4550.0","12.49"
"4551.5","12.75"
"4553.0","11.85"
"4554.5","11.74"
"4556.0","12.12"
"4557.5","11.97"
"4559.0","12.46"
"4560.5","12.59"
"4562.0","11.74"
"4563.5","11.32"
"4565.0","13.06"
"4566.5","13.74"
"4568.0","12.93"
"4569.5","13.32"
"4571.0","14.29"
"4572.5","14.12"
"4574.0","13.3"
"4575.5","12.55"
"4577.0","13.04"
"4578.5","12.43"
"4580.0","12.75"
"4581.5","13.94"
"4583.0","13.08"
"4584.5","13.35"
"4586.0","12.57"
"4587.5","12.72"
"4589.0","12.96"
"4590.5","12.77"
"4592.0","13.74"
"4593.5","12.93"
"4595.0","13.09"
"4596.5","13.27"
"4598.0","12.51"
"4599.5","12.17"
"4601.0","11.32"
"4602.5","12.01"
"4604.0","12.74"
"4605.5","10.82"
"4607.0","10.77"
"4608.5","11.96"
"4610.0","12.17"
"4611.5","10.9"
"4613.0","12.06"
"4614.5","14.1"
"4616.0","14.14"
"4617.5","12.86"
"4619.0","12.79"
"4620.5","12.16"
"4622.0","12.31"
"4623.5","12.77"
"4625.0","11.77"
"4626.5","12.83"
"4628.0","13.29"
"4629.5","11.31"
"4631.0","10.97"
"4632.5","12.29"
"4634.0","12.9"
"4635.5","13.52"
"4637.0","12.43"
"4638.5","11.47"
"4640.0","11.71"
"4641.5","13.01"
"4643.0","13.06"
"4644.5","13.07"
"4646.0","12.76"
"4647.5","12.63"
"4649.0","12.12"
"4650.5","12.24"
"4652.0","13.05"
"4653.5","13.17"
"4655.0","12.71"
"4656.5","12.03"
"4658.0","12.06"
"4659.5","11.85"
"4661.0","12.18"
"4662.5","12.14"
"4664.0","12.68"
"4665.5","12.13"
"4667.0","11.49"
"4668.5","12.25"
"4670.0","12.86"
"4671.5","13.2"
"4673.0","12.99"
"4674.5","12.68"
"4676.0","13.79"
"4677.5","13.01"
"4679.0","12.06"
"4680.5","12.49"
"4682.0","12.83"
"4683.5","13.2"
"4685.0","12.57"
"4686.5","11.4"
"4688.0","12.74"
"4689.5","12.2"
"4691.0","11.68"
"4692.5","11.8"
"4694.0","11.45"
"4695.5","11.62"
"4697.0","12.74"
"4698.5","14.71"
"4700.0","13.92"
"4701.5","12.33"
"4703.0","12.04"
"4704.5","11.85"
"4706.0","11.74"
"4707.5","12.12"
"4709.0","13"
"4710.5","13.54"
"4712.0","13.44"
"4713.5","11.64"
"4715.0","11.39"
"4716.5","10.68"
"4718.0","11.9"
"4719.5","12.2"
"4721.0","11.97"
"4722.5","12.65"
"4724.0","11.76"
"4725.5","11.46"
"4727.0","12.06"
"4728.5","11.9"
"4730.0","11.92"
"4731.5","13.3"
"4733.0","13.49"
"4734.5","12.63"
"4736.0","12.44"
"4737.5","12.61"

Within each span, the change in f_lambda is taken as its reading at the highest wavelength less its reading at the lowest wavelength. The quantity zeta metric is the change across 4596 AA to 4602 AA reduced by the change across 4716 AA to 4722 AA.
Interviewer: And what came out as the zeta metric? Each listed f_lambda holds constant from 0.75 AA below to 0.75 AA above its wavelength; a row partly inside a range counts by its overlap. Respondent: -3.2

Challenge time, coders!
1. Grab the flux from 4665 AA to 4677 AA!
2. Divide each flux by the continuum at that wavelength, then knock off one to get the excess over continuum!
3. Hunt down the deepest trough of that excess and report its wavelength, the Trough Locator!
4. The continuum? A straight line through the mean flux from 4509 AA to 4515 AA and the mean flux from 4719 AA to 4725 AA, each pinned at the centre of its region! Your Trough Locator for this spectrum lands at 4667.0 AA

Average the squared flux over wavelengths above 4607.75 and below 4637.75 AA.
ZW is 156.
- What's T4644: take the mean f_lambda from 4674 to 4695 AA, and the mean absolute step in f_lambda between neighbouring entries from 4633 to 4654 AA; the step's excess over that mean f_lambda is -11.9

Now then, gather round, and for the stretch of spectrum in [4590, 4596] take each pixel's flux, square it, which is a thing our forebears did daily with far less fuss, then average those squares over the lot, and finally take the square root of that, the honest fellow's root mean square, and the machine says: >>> 13.1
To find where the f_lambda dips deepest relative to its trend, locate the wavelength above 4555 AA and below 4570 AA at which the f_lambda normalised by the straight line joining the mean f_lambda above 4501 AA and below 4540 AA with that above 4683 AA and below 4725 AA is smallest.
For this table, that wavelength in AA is 4563.5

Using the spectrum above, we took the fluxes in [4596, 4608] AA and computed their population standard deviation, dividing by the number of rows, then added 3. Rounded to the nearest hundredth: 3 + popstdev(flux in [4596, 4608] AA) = 3.85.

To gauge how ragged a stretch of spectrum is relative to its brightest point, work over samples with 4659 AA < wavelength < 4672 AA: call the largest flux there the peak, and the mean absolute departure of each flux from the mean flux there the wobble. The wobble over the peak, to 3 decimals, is 0.031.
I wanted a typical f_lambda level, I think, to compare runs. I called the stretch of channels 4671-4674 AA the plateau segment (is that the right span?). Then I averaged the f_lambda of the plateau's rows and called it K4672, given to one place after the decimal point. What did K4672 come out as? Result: 13.1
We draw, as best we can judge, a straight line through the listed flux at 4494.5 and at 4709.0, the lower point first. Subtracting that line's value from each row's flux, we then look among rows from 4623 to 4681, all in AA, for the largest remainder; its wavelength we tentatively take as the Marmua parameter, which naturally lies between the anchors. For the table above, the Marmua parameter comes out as 4635.5 AA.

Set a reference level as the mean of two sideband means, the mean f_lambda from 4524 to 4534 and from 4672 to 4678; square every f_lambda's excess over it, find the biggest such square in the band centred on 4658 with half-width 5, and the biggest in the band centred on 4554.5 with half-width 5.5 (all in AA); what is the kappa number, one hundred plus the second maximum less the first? 100.2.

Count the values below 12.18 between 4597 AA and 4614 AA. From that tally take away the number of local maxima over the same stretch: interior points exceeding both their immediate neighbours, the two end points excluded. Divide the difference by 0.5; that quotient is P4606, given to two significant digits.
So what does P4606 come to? 14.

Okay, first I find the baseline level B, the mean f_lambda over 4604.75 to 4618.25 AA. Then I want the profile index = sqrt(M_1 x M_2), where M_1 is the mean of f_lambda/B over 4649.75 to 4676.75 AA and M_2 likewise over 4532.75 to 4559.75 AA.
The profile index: 1.03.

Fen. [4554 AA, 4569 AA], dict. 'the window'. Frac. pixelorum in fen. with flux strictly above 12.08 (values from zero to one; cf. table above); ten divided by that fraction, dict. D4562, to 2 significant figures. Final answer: 17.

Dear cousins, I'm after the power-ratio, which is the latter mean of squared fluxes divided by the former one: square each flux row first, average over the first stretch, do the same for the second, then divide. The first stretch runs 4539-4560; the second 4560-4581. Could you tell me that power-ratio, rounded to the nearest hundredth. 1.02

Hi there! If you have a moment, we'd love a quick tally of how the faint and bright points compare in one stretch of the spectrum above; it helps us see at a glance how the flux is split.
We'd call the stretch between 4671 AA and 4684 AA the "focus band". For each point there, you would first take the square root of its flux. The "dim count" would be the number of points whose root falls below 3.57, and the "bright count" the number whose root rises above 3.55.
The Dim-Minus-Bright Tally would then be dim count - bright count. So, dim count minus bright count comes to -4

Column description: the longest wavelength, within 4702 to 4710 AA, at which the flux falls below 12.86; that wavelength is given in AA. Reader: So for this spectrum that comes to 4707.5 AA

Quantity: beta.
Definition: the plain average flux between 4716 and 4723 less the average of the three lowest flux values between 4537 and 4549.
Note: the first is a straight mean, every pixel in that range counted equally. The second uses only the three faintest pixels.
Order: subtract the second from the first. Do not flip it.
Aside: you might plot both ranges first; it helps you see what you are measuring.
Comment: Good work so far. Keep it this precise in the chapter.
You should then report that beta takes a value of -0.1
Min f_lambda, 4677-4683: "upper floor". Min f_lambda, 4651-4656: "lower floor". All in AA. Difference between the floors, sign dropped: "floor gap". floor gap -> 0.65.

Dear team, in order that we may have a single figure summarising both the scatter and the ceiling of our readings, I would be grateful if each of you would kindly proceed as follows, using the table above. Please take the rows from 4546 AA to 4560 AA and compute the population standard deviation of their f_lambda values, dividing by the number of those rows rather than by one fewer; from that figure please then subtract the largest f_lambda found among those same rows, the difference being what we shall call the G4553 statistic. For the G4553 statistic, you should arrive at -12.4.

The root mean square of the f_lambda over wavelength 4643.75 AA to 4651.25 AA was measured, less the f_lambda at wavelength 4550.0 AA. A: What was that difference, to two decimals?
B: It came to 0.08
